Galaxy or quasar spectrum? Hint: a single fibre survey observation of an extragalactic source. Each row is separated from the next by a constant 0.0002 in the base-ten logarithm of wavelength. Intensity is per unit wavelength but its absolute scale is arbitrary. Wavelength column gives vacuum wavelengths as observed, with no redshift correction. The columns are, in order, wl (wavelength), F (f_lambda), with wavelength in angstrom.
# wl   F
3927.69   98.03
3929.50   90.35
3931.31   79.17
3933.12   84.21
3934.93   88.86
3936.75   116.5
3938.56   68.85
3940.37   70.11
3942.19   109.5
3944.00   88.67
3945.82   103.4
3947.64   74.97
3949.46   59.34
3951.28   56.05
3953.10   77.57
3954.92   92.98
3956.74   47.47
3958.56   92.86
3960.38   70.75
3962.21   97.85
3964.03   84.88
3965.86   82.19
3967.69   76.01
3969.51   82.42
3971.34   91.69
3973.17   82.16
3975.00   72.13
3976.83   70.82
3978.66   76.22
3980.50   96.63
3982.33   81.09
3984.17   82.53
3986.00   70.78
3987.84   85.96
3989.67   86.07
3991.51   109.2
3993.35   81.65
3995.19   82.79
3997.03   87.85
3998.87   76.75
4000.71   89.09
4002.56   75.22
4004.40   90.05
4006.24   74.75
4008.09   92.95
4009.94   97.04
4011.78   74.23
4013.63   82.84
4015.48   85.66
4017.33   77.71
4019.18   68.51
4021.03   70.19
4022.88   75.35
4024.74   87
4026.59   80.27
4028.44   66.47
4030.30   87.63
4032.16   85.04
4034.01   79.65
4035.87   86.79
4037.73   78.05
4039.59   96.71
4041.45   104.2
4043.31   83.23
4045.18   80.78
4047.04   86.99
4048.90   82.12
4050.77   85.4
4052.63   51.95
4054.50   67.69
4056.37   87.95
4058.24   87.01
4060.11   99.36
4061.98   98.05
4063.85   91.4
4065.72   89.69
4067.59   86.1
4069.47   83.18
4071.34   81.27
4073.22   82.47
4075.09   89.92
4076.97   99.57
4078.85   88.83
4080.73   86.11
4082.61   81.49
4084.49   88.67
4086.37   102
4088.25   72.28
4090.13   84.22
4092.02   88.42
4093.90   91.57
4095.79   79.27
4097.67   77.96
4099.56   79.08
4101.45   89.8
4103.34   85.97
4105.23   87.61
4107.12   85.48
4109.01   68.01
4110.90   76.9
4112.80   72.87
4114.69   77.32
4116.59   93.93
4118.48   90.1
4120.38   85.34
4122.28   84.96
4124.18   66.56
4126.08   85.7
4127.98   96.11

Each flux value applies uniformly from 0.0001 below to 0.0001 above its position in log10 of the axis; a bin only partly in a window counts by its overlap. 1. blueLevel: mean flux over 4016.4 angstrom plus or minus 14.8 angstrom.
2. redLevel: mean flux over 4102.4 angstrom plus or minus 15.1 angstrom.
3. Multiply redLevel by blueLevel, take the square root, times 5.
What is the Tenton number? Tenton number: 406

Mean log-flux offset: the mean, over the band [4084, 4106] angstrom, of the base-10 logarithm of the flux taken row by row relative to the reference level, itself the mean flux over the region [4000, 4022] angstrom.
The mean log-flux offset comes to 0.019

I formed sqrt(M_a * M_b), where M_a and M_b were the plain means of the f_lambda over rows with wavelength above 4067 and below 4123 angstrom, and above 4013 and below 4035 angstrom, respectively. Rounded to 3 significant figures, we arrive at 81.7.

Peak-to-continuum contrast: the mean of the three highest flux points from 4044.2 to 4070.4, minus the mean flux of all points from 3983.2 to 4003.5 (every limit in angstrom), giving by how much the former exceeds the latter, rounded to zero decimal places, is 12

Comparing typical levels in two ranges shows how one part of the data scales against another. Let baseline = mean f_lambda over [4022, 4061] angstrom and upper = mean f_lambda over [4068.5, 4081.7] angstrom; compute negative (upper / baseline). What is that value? -1.05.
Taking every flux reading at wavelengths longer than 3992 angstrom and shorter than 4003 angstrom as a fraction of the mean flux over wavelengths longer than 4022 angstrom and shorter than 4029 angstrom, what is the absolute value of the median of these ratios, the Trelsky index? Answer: 1.06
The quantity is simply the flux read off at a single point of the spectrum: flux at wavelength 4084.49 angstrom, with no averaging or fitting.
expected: 88.67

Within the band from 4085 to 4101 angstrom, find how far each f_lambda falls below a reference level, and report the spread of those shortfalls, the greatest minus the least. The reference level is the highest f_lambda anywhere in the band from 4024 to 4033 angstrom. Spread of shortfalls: 30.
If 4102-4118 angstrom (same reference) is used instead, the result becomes 26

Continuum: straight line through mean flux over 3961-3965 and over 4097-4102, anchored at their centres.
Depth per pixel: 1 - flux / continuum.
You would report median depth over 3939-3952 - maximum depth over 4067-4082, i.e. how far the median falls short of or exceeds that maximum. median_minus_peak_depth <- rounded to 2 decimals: 0.15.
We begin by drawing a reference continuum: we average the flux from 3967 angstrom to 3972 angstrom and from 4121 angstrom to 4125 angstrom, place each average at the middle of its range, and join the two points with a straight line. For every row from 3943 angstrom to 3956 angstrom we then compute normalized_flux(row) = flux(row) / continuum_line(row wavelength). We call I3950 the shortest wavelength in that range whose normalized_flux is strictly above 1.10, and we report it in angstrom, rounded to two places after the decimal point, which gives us 3945.82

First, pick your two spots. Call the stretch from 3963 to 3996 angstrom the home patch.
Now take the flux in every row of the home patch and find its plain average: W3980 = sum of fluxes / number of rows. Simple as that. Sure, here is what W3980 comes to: 83.1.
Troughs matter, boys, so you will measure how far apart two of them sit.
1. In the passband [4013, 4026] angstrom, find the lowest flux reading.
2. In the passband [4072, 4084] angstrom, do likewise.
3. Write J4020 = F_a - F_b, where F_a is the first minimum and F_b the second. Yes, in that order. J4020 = -13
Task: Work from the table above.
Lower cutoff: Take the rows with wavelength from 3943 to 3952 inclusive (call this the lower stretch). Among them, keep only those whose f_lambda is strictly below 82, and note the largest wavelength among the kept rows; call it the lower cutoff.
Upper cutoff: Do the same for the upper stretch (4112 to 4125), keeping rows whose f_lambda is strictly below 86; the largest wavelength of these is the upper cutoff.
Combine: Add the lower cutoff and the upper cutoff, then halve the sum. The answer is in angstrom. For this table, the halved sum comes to 4037.7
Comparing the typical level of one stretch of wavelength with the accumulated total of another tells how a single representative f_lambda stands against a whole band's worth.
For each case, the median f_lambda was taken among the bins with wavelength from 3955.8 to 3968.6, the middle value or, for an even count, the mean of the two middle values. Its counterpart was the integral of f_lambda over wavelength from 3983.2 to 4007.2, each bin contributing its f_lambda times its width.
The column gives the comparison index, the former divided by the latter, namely 0.041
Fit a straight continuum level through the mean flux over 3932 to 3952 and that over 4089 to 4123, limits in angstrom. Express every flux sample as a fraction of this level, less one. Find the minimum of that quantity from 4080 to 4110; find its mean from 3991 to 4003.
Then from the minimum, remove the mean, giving -0.21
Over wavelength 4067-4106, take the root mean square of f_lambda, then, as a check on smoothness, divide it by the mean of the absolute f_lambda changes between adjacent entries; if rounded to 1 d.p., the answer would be 12.2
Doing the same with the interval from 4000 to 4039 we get 8.1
